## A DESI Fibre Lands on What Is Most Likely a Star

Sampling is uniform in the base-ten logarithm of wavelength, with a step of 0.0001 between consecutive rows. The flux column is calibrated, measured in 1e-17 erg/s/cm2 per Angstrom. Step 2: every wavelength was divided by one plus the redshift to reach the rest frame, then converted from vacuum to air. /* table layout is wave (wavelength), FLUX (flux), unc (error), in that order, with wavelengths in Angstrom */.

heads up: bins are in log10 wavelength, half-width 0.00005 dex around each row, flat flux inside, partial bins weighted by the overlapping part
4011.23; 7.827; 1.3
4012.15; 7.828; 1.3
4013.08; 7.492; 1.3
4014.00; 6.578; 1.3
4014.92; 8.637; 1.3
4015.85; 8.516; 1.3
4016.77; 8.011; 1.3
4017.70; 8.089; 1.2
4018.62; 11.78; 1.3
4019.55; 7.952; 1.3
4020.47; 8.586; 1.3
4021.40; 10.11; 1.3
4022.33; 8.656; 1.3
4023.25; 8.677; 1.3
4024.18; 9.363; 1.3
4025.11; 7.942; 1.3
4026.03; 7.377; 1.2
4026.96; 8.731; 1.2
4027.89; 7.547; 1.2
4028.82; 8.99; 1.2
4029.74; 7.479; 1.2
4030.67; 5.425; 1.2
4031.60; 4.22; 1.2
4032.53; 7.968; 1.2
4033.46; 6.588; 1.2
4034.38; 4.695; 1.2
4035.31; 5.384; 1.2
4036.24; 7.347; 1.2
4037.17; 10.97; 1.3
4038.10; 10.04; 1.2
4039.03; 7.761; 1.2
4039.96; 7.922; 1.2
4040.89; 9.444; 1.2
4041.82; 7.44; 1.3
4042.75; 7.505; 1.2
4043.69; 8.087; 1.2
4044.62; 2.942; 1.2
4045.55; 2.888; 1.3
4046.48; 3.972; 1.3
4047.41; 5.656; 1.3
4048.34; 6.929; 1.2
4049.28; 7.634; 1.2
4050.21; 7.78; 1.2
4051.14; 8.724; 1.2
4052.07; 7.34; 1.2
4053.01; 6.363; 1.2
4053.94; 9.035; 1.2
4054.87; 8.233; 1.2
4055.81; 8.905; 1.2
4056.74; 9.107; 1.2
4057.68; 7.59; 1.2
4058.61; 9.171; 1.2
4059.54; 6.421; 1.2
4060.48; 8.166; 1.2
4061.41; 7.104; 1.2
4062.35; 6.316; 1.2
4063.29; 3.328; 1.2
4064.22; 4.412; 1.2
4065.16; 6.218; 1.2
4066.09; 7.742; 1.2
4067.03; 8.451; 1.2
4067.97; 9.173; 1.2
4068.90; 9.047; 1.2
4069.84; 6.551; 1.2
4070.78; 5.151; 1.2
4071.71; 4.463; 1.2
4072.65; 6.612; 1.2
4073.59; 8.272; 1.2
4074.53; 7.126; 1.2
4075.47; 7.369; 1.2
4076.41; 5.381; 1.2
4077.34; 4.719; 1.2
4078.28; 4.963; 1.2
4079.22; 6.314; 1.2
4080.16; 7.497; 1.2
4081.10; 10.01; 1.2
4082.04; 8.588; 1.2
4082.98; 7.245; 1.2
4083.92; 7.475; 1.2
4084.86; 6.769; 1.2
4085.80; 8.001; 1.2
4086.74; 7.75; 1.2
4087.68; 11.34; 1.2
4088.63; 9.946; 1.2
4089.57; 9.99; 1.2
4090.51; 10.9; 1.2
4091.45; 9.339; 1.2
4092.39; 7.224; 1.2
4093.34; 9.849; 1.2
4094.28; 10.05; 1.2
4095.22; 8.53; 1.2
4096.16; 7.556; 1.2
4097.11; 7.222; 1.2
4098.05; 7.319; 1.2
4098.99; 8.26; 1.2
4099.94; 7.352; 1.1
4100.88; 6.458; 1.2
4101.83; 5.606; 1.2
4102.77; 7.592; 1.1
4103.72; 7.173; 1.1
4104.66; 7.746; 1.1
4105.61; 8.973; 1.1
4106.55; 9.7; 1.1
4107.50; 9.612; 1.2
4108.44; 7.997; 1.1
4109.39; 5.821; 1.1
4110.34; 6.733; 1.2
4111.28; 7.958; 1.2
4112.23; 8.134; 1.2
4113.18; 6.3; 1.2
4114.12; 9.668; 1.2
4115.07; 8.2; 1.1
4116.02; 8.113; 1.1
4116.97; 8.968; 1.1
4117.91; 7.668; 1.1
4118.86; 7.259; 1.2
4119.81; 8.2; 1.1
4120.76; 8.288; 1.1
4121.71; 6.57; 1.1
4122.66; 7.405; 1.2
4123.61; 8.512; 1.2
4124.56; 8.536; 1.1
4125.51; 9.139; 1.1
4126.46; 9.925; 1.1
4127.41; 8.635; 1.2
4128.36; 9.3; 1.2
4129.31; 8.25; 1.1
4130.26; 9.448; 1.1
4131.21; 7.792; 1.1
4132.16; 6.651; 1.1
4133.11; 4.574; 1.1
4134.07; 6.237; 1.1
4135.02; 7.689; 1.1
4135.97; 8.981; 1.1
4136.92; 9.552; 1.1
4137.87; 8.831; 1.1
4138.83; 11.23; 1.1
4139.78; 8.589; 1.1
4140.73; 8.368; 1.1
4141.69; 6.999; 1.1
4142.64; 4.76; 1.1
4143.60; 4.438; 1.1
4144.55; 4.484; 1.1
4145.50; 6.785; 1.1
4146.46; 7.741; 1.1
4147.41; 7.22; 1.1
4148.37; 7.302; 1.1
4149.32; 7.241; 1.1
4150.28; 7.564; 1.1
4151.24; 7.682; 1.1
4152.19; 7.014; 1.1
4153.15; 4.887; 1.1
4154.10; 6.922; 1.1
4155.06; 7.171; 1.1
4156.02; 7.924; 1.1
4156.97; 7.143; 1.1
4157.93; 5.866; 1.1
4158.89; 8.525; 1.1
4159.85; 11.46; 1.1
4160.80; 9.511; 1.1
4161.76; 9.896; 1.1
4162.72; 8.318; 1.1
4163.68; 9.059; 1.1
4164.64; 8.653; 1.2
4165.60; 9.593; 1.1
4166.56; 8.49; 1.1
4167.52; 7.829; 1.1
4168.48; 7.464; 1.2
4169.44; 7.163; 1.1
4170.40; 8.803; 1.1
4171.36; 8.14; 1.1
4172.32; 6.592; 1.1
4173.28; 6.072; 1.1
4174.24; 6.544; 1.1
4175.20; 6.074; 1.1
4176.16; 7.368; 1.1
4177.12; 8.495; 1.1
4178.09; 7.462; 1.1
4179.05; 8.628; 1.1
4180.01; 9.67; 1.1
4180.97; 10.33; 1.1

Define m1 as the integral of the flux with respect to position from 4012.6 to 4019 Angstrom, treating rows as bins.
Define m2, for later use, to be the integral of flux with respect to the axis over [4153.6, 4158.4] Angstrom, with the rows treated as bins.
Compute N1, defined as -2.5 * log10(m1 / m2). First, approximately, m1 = 54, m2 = 34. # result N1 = -0.5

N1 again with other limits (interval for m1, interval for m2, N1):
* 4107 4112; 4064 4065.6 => -1.6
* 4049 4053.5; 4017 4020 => -0.2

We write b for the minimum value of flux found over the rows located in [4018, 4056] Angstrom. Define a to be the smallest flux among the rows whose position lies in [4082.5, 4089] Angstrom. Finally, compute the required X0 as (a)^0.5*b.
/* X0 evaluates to 7.5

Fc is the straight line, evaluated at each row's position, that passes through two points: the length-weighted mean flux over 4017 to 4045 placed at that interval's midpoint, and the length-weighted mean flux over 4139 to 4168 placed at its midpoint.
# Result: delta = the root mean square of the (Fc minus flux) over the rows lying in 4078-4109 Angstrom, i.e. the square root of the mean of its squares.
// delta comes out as 1.56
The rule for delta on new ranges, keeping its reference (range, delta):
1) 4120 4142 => 1.50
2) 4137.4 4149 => 1.95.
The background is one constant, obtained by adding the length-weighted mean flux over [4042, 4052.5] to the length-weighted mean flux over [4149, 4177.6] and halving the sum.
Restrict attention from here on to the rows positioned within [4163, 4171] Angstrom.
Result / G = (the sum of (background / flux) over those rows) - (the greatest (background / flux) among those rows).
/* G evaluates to 5.8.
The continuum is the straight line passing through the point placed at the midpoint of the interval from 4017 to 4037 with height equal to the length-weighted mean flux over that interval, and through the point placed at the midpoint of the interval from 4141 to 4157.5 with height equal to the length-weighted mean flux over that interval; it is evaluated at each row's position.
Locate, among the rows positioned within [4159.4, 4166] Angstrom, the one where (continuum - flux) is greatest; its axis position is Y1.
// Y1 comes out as 4162.72 Angstrom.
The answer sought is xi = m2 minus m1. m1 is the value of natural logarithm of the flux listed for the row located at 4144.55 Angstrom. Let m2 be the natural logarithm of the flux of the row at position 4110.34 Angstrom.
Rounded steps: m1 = 1.5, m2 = 1.91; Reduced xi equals 0.41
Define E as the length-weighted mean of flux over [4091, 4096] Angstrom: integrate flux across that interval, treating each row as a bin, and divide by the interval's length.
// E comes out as 8.9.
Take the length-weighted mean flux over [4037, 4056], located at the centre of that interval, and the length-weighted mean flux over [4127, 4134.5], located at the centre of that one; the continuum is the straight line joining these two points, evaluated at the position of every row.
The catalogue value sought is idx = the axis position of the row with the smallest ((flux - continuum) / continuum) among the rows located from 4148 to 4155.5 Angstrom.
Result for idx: 4153.15 Angstrom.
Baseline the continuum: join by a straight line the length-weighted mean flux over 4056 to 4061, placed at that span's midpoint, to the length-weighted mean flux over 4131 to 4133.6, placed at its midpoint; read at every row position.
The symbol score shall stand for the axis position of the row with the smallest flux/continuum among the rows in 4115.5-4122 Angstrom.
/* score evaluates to 4121.71 Angstrom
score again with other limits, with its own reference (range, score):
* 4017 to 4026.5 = 4026.03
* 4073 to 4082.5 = 4077.34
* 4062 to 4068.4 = 4063.29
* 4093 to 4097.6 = 4097.11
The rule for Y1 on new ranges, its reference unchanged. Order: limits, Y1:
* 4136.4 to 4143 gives 4142.64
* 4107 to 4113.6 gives 4109.39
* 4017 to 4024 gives 4019.55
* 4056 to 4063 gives 4062.35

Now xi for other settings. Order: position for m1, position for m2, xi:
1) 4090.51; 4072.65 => -0.50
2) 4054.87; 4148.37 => -0.12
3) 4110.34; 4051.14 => 0.26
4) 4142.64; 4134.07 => 0.27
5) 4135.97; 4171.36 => -0.10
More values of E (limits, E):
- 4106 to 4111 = 8.0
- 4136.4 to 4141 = 9.4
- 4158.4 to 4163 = 9.6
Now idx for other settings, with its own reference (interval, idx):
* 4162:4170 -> 4169.44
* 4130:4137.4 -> 4133.11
